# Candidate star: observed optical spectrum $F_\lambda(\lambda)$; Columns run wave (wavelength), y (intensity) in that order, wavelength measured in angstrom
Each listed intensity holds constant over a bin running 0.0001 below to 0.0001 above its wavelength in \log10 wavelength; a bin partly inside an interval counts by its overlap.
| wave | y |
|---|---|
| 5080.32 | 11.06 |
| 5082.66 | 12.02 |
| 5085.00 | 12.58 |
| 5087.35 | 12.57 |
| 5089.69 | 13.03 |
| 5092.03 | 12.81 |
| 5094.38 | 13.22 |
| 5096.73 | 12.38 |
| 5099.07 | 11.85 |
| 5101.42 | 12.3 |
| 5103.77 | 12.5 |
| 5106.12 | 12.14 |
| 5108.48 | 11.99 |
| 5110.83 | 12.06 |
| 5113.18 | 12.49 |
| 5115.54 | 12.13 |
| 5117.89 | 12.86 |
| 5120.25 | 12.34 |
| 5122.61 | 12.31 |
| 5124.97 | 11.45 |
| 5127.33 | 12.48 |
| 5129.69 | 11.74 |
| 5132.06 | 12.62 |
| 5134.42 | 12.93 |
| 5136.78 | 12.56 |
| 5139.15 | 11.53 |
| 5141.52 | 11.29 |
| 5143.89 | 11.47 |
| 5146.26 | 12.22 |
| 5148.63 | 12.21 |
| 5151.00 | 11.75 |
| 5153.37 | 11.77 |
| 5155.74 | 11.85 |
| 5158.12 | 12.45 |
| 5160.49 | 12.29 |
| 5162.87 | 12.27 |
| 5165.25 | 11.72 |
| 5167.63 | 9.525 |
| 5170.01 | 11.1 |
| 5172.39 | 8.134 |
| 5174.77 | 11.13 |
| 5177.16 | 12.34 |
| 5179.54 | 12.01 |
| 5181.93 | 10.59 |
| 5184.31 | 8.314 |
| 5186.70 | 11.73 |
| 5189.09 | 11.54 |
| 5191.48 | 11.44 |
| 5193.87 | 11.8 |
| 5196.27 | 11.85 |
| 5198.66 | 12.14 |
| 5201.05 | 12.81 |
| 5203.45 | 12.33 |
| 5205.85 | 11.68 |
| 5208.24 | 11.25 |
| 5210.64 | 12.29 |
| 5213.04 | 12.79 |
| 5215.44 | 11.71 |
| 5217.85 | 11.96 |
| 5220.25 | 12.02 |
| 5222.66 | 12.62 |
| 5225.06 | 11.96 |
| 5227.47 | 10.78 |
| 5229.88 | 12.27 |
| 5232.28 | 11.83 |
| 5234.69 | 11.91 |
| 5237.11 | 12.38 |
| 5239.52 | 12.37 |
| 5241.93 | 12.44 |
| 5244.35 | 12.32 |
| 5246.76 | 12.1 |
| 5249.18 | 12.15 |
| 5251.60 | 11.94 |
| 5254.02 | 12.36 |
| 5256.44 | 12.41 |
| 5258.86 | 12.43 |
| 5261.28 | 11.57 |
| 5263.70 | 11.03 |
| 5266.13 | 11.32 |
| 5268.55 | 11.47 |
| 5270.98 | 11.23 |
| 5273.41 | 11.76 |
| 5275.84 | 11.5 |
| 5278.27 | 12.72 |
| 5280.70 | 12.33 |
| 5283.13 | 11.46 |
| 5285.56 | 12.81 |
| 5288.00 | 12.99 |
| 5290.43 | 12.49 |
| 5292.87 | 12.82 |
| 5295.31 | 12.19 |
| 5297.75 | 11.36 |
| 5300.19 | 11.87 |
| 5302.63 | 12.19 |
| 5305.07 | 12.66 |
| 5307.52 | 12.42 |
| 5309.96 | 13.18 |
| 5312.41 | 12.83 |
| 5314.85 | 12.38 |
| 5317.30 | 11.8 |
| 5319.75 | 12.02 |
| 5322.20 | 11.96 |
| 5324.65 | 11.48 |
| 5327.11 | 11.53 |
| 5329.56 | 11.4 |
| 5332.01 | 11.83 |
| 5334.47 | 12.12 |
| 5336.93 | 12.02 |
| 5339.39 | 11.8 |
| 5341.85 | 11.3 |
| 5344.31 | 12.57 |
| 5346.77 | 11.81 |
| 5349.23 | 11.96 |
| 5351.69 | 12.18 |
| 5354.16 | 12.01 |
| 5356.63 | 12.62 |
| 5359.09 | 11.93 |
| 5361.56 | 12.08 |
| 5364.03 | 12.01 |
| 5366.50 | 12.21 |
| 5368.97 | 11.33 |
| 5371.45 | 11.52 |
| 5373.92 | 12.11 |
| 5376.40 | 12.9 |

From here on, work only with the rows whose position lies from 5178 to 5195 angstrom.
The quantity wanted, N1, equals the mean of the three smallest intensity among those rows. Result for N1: 10.1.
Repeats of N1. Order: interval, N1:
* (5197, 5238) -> 11.2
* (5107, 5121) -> 12.1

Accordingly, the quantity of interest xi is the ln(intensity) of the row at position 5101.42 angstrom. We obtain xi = 2.51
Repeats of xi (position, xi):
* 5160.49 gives 2.51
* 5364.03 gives 2.49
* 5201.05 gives 2.55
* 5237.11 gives 2.52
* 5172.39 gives 2.10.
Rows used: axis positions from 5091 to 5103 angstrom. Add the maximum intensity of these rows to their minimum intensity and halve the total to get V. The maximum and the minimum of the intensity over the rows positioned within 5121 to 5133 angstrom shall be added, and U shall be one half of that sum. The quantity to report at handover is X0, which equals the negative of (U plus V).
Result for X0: -24.6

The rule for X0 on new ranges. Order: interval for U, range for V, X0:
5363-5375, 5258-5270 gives -23.5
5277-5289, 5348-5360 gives -24.5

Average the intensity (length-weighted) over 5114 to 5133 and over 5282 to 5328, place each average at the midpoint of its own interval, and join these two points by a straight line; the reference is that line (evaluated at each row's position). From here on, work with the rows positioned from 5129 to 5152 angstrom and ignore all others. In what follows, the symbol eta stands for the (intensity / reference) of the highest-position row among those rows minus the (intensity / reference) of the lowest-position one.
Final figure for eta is 0.001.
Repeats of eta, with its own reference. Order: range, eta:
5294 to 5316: 0.016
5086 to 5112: -0.042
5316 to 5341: 0.000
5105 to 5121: 0.016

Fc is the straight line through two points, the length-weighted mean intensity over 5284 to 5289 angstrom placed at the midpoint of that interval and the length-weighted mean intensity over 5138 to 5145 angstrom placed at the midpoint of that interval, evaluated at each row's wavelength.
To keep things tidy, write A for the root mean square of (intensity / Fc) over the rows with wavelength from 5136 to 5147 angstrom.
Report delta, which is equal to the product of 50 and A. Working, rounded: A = 1.04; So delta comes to 52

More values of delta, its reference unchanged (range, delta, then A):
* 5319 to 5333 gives 44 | 0.89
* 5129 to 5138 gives 55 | 1.10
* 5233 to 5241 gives 50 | 0.99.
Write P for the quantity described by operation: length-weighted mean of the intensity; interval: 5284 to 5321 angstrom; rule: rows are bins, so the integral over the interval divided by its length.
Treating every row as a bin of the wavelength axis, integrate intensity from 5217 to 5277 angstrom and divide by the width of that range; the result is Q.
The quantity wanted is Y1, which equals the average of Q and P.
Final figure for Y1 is 12.2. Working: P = 12.4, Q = 11.92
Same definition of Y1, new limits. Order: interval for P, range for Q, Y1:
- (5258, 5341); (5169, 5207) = 11.7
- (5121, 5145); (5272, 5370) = 12.1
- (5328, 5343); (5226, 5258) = 11.9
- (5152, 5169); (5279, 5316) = 12.0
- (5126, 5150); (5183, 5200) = 11.7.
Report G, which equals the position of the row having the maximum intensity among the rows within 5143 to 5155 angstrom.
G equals 5146.26 angstrom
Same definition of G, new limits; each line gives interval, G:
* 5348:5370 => 5356.63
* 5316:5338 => 5334.47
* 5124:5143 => 5134.42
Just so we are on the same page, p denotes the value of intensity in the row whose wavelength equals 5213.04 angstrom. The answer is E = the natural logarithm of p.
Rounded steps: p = 12.79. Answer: 2.55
